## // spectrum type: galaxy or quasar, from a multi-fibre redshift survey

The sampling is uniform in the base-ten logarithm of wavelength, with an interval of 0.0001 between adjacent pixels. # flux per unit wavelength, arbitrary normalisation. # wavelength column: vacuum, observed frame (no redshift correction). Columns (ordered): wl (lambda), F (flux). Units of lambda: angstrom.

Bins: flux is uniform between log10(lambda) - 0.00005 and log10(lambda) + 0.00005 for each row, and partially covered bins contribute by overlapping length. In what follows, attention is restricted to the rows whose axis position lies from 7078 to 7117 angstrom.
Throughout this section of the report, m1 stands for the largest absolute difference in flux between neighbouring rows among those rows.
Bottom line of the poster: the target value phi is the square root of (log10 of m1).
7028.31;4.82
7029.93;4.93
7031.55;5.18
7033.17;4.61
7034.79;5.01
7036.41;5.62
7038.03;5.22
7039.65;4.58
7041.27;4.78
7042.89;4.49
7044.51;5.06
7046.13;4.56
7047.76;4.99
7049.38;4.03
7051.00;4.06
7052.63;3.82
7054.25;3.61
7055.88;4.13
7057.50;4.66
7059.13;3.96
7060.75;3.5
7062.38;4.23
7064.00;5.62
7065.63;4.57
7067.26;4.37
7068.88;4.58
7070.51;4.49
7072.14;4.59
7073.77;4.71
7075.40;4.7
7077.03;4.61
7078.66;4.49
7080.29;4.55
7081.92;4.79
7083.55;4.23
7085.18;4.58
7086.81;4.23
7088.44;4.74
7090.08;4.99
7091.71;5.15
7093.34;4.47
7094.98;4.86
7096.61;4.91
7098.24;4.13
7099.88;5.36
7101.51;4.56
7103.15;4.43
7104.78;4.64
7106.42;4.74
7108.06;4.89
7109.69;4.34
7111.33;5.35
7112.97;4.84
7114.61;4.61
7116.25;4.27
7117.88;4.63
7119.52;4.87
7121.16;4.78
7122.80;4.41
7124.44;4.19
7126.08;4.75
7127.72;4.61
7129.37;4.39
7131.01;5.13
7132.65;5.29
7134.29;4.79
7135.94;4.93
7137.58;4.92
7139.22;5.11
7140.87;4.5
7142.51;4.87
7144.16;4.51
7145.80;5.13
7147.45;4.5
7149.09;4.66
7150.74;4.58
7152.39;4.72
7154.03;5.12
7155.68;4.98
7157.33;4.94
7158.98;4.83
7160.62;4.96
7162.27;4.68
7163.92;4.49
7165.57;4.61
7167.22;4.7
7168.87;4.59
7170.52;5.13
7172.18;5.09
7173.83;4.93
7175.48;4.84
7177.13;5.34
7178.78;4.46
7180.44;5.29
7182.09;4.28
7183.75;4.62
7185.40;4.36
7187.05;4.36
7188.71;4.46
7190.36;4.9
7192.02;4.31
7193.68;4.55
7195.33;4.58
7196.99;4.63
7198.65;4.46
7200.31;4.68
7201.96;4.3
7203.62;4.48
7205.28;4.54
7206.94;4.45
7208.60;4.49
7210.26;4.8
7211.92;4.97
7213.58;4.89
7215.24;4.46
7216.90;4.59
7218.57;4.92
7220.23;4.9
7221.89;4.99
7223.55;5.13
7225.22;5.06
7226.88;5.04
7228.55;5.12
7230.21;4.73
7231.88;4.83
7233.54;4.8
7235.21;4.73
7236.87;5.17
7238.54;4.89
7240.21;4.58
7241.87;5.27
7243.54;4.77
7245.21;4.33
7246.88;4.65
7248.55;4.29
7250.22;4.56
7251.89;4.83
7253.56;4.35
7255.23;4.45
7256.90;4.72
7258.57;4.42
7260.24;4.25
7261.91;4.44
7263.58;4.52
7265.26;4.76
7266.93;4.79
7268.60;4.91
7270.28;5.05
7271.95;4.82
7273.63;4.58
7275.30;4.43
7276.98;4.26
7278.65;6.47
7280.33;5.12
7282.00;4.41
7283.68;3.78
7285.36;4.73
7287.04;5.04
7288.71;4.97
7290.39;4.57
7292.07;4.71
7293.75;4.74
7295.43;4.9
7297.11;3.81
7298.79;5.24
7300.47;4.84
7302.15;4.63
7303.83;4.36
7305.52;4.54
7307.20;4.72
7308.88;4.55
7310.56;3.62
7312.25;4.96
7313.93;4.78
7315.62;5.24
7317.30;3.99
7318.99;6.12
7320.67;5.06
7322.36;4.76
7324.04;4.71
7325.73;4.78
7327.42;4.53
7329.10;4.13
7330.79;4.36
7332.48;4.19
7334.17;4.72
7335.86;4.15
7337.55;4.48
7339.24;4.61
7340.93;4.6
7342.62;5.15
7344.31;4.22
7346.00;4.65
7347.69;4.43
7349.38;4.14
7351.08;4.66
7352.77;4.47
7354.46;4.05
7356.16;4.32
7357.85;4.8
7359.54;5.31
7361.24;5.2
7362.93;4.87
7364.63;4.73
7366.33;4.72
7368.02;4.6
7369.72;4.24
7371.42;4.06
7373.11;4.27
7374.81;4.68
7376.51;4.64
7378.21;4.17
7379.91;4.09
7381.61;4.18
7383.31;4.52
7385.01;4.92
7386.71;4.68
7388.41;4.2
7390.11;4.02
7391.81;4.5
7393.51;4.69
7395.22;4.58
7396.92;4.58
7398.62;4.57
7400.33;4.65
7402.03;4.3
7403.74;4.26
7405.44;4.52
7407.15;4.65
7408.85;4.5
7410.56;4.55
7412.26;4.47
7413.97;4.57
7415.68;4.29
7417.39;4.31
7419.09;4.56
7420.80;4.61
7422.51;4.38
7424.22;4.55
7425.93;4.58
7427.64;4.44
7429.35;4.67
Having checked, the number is 0.3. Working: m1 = 1.23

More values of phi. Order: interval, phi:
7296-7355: 0.6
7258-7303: 0.6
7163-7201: 0.1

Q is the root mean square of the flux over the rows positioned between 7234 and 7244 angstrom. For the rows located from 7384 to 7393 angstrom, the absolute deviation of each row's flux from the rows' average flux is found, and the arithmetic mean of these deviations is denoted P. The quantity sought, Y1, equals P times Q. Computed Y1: 1.39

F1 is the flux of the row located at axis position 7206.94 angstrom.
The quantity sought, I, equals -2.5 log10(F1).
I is -1.62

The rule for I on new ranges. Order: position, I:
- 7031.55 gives -1.79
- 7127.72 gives -1.66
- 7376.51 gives -1.67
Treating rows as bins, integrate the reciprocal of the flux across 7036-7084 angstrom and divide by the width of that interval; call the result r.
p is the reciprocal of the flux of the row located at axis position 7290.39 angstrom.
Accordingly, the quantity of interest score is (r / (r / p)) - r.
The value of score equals -0.005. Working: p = 0.219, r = 0.224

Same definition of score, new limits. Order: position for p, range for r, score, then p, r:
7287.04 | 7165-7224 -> -0.015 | 0.198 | 0.214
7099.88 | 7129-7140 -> -0.016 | 0.187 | 0.202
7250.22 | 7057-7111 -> 0.000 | 0.219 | 0.219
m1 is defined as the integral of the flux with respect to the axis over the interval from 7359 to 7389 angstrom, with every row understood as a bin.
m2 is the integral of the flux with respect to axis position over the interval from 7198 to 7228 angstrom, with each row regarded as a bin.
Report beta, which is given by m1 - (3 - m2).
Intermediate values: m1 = 137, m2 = 142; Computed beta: 276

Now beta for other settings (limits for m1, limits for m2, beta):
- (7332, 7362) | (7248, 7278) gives 272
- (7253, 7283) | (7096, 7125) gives 274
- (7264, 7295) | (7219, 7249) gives 291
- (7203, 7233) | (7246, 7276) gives 279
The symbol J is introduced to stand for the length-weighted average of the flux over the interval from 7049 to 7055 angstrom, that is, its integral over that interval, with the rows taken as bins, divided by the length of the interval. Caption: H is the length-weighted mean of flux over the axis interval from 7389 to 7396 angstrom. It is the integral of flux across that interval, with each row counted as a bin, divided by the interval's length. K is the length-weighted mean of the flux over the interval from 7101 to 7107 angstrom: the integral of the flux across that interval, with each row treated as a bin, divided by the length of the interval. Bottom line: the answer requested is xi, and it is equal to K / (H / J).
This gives 4.0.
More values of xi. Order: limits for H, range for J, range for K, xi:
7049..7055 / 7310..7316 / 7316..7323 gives 6.0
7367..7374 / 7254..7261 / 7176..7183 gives 5.0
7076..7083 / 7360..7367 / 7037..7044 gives 5.1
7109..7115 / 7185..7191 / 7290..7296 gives 4.5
